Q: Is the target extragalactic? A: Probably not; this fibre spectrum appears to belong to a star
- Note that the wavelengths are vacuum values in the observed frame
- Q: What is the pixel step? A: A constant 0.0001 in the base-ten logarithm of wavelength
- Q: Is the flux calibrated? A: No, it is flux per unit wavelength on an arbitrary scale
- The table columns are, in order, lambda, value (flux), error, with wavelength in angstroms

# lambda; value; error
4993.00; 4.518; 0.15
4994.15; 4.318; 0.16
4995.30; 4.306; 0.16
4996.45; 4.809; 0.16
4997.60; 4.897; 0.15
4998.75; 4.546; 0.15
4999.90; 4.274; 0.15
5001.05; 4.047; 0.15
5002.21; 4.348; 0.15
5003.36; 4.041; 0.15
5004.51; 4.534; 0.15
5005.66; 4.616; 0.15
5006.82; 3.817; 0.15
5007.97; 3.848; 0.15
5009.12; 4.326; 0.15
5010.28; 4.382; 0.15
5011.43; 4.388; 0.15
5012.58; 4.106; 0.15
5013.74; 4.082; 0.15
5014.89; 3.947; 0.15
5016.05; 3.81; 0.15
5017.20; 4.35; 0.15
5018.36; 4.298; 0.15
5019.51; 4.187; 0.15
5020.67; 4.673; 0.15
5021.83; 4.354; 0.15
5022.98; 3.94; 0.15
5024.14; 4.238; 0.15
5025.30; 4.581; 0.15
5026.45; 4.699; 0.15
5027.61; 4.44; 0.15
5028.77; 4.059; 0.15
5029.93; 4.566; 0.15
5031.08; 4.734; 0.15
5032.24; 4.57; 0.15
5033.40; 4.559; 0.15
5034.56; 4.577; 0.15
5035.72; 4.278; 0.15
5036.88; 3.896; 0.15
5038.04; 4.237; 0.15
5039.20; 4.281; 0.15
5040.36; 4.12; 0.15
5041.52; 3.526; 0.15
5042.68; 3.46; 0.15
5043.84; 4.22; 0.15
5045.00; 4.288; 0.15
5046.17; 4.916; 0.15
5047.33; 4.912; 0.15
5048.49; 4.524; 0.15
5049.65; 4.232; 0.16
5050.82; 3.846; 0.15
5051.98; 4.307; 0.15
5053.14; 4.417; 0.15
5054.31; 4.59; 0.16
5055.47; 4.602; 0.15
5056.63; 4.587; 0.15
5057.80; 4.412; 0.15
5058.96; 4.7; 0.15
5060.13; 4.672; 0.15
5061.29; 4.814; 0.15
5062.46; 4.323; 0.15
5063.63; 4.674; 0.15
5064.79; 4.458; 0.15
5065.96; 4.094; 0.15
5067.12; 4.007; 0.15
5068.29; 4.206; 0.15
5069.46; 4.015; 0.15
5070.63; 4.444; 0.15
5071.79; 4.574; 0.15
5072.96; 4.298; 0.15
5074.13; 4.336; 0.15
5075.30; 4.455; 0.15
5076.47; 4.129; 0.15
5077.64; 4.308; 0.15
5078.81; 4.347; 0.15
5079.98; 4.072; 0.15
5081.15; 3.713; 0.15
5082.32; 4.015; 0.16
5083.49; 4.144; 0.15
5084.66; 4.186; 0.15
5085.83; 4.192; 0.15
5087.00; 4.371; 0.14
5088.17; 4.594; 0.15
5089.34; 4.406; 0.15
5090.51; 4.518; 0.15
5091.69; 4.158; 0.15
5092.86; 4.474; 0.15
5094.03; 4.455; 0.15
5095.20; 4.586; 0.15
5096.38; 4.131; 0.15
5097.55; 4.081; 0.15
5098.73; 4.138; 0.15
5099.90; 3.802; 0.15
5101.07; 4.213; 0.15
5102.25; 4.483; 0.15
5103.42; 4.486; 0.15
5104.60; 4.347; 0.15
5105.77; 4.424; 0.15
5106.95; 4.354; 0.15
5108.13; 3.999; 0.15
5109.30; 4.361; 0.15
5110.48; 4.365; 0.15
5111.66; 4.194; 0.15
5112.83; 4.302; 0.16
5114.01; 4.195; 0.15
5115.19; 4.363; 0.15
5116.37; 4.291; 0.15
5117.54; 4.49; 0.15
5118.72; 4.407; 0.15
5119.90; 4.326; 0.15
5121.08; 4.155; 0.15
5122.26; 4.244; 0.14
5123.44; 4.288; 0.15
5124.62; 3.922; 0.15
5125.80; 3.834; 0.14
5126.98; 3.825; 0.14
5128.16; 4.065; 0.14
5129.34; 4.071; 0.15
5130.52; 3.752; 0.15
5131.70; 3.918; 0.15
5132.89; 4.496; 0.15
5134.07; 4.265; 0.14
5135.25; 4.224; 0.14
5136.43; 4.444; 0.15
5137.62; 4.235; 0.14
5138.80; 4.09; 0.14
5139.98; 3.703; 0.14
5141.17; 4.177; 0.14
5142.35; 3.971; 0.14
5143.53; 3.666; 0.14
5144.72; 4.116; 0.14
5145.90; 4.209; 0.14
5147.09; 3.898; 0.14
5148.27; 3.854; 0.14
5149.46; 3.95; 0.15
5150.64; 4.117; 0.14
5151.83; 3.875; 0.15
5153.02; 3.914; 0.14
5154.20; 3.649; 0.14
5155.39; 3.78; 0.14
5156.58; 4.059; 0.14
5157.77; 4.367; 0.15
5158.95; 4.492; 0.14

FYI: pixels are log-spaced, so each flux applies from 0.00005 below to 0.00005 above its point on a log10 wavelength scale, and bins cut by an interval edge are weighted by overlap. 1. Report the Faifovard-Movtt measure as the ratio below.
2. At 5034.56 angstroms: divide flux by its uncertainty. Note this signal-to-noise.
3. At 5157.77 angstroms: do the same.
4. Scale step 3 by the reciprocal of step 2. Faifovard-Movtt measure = 0.95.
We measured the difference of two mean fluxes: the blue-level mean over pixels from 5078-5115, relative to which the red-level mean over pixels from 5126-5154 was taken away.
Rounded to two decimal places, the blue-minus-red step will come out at 0.23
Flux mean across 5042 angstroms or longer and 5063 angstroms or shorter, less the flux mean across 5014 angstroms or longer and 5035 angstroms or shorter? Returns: 0.07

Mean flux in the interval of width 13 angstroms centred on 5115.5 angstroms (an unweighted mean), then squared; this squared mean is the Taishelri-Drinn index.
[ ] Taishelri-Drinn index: 18.6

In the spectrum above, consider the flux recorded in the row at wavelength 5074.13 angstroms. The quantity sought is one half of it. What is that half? 2.168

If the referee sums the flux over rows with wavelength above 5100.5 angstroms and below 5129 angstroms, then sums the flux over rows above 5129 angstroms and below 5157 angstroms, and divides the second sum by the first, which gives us 0.95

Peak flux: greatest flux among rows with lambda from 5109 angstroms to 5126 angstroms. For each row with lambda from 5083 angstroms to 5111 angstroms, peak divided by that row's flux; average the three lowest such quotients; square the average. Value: 0.967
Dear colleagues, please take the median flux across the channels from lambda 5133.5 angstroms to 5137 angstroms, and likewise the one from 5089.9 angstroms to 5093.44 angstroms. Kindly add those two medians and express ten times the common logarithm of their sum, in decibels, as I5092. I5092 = 9.41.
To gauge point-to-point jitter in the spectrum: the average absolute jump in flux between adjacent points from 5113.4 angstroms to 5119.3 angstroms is 0.13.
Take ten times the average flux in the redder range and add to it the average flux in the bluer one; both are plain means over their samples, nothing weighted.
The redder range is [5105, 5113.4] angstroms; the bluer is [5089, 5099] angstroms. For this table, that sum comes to 47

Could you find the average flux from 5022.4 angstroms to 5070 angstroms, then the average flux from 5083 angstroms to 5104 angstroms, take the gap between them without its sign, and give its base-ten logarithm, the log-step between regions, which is -1.3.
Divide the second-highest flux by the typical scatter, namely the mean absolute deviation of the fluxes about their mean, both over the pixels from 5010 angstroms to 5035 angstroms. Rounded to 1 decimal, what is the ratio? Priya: 21.4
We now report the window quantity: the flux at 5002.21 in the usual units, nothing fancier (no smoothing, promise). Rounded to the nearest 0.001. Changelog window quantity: 4.348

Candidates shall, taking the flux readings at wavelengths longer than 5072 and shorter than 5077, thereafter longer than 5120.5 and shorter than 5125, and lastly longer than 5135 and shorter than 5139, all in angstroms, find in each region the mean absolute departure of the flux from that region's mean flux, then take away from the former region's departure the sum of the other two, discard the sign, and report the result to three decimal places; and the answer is 0.122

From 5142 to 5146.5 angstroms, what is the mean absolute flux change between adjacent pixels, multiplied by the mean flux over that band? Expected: 1.13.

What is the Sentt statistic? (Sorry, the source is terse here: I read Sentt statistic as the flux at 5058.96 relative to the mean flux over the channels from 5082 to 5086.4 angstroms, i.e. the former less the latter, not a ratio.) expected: 0.6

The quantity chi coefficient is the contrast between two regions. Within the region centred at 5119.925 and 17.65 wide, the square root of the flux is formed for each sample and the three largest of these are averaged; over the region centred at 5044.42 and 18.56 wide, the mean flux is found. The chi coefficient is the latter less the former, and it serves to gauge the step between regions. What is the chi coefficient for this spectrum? 2.11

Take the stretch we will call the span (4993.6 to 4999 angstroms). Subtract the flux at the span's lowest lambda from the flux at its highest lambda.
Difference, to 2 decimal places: 0.23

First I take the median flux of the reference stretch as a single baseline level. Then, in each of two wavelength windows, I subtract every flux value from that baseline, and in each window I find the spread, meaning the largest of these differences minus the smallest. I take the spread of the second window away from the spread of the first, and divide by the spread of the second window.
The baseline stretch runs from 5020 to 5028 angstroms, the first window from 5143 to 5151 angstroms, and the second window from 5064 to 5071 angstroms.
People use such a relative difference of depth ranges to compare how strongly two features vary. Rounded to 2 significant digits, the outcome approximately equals 0.20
